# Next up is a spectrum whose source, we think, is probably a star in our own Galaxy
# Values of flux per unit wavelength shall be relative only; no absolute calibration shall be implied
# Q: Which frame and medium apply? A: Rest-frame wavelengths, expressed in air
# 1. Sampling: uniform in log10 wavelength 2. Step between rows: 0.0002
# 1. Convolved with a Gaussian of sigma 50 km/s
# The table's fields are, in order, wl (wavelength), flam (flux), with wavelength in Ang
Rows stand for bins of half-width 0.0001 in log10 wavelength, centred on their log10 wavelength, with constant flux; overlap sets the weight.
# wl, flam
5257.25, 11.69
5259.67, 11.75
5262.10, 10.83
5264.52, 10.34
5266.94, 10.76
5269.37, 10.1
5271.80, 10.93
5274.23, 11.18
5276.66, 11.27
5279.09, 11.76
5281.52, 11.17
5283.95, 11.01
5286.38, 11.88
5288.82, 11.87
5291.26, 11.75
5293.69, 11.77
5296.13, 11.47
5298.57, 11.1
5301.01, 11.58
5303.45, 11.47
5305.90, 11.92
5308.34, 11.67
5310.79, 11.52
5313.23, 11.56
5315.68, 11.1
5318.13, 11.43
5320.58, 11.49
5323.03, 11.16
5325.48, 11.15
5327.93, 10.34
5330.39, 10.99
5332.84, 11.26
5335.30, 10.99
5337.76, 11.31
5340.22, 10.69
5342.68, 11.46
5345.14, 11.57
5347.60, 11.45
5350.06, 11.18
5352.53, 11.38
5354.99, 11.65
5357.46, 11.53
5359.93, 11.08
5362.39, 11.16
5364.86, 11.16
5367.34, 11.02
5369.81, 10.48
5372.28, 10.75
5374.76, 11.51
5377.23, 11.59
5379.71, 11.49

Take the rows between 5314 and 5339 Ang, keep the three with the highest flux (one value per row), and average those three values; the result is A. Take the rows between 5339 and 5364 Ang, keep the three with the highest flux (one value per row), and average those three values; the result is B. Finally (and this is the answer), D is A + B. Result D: 23.0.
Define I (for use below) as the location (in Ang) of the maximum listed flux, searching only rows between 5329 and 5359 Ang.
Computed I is 5354.99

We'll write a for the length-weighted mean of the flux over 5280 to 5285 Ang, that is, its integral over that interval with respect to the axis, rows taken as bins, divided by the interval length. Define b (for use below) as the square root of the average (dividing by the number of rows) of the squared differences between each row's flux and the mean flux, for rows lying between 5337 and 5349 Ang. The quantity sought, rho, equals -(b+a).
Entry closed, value -11.5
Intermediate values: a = 11.1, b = 0.31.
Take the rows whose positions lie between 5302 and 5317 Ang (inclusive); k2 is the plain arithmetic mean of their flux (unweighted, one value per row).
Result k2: 11.5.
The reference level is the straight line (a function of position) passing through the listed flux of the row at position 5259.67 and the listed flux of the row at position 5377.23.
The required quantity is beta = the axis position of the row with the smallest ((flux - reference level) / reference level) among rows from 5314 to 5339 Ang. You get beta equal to 5327.93 Ang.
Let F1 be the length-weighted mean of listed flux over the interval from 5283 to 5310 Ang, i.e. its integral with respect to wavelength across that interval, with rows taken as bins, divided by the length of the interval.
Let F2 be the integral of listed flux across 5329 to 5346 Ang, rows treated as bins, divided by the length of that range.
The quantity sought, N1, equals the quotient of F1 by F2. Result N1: 1.04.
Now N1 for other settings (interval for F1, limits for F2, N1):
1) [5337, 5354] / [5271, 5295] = 0.99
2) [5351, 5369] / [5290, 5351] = 0.99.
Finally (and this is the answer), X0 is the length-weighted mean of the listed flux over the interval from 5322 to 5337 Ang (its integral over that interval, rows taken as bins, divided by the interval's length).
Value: 11.0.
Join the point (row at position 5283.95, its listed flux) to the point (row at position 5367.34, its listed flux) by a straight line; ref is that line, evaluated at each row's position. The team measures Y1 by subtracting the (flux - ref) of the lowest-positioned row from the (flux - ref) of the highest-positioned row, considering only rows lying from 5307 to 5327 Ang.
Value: -0.5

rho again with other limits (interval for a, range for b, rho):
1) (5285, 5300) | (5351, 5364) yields -11.8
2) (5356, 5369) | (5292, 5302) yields -11.4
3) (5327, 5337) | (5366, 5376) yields -11.3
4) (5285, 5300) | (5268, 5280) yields -12.2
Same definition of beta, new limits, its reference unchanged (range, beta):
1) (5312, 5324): 5315.68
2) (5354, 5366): 5359.93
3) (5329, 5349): 5340.22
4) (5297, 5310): 5298.57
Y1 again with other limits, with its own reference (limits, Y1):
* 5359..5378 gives 0.5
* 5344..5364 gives -0.4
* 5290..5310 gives -0.1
